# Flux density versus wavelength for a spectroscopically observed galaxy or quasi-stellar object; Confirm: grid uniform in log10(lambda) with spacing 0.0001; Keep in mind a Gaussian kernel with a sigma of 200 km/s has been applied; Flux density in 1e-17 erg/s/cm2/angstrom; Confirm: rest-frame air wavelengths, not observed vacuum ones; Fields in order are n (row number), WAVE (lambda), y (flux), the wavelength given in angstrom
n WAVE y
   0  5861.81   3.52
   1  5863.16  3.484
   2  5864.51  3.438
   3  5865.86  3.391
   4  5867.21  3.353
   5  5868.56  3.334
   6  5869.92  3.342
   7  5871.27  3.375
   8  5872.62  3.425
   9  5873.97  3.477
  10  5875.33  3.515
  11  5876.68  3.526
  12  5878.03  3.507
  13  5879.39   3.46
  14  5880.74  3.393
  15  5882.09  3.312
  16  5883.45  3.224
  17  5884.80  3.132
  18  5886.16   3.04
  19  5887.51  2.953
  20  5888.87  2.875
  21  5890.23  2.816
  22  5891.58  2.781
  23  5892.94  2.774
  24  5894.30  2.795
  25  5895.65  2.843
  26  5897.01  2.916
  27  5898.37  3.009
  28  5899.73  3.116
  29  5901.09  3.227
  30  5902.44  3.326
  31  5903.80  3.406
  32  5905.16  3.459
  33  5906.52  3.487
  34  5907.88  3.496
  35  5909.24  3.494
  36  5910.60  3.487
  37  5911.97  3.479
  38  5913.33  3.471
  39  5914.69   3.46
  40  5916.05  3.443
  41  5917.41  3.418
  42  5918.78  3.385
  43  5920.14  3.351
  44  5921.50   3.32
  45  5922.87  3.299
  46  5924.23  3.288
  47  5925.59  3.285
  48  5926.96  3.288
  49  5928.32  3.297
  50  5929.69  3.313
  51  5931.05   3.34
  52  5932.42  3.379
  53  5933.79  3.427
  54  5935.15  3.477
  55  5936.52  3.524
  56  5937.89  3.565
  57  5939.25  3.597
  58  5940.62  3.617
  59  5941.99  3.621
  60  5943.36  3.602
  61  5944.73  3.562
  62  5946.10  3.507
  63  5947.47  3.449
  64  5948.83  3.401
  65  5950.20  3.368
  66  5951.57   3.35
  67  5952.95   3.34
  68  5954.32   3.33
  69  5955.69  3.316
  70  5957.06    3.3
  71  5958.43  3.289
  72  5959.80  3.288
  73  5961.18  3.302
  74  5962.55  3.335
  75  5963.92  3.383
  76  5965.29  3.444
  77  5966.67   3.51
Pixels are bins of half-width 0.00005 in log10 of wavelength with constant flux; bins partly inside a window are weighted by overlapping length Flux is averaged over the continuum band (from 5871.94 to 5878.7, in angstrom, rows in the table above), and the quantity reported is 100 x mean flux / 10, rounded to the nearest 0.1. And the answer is 34.9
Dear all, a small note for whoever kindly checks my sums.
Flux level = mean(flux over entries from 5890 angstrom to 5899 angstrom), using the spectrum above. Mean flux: 2.85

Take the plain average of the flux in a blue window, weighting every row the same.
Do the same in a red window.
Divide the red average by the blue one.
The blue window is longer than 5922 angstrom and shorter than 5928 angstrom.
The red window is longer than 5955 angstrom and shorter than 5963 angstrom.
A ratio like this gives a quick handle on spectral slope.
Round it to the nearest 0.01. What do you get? 1.00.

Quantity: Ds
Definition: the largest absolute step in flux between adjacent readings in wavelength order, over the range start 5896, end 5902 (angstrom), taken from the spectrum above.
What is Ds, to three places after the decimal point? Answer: 0.111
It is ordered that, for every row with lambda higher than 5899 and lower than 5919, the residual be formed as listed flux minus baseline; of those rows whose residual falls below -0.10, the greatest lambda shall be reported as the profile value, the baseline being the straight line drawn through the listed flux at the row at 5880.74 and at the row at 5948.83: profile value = 5901.09 angstrom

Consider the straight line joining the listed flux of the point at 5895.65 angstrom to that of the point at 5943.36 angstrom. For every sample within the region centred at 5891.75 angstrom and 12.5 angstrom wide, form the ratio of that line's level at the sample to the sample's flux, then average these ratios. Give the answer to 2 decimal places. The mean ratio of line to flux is 0.97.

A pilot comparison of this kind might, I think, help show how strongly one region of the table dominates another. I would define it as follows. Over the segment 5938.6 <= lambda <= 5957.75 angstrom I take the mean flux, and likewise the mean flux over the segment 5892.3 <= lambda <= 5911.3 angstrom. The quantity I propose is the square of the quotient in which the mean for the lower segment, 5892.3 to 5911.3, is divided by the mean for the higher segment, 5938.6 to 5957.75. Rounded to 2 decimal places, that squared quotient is 0.86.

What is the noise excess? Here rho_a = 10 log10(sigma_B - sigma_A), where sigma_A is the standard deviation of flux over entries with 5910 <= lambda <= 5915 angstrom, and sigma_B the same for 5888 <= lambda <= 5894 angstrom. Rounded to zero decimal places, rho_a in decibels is -15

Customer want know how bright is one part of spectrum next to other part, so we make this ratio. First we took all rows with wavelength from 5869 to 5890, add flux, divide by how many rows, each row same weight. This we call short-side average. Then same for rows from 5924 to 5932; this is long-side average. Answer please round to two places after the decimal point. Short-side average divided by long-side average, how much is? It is 1.00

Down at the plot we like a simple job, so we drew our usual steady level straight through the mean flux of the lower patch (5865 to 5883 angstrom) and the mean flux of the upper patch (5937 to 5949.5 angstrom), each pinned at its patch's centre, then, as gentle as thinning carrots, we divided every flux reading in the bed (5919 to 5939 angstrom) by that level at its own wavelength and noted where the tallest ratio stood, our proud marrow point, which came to 5937.89 angstrom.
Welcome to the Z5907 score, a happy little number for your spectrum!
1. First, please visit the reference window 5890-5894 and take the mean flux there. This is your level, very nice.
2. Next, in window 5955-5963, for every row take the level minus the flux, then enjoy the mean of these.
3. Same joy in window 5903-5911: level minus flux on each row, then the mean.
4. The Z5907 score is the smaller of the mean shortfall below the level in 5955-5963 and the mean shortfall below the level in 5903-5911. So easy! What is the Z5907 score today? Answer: -0.68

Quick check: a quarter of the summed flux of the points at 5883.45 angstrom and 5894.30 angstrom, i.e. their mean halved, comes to 1.505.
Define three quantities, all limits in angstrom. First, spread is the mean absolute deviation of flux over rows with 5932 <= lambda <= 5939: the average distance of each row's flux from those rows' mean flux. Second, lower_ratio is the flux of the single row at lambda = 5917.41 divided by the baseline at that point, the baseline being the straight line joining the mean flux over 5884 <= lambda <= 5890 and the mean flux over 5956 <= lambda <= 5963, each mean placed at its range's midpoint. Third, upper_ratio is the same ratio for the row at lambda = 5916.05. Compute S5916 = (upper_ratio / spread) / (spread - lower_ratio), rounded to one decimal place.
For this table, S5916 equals -18.6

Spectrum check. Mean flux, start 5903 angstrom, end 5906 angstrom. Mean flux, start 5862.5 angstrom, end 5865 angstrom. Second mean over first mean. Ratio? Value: 1.01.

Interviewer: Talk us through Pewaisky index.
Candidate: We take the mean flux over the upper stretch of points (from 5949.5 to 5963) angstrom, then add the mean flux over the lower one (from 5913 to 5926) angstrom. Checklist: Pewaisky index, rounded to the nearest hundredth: 6.69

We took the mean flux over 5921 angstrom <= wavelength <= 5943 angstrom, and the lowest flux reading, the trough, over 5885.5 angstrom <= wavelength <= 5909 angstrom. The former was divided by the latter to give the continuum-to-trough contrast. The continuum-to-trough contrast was 1.23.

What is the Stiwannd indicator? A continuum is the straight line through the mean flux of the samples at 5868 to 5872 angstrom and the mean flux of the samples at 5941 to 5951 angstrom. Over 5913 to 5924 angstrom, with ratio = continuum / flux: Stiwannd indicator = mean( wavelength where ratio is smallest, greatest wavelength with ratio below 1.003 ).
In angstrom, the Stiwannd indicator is 5914.7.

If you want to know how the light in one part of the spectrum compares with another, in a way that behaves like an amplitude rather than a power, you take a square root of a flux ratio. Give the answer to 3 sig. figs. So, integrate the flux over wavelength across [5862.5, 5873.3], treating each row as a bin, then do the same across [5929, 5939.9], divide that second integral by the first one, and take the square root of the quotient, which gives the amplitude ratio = 1.01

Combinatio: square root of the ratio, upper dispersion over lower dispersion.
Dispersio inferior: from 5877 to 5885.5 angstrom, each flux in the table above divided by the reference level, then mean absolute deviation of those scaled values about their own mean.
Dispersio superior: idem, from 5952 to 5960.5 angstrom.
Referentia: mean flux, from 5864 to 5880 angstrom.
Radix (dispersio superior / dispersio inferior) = 0.40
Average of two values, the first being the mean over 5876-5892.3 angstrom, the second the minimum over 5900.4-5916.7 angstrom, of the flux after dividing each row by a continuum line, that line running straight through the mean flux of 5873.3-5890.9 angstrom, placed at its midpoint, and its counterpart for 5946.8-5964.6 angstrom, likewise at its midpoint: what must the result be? 0.98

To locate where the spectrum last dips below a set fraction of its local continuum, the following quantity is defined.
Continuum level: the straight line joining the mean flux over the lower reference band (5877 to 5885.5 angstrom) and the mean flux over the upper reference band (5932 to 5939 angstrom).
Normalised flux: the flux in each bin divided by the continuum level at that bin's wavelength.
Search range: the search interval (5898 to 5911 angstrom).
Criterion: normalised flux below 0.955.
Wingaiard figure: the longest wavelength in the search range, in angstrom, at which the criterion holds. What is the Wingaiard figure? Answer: 5901.09 angstrom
